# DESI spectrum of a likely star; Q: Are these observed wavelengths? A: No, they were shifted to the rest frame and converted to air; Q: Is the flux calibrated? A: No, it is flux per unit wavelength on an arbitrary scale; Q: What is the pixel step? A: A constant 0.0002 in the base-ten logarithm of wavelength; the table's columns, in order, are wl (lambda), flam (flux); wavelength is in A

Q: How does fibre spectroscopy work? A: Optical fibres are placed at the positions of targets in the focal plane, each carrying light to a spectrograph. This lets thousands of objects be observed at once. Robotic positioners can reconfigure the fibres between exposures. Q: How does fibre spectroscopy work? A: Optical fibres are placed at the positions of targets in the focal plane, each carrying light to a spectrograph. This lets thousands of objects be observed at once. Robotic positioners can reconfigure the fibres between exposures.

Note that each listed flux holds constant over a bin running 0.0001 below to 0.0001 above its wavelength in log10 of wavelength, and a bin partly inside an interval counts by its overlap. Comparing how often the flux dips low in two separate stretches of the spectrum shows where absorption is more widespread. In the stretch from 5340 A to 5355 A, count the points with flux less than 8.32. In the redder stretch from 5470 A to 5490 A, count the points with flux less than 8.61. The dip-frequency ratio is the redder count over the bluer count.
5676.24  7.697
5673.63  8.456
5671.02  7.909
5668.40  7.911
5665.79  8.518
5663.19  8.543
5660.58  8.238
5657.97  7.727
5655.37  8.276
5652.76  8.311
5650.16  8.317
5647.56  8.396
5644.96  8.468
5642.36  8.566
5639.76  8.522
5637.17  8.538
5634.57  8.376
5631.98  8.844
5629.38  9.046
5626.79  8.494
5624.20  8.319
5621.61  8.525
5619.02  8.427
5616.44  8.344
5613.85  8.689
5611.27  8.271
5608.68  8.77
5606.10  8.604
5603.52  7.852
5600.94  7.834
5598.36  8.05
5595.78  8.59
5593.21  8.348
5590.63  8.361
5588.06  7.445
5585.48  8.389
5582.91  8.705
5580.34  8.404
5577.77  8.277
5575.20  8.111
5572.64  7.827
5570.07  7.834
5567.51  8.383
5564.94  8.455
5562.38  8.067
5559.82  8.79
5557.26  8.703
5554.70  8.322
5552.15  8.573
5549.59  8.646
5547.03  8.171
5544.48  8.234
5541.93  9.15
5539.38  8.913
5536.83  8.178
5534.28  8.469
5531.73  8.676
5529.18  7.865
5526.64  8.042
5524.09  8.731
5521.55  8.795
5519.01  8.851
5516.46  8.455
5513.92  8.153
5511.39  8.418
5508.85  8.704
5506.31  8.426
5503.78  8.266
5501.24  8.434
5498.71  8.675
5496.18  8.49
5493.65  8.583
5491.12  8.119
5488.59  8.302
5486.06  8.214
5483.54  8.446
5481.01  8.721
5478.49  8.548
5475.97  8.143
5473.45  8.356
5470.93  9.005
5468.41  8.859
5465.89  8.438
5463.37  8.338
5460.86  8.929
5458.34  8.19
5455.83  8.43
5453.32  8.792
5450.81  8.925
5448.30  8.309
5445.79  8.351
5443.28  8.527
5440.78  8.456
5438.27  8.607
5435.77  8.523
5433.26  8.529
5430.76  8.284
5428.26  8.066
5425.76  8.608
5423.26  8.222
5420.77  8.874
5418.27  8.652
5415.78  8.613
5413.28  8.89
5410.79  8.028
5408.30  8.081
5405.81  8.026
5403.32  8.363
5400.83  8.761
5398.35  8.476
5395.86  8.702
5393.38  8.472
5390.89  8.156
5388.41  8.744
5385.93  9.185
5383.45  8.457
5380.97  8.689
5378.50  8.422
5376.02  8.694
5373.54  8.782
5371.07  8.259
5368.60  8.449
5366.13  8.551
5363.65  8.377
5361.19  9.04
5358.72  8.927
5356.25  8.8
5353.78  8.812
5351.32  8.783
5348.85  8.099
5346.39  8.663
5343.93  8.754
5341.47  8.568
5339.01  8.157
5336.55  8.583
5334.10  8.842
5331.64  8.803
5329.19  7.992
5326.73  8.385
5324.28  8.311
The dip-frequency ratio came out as 6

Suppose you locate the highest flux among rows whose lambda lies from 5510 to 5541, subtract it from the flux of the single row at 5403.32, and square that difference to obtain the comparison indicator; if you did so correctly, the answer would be 0.30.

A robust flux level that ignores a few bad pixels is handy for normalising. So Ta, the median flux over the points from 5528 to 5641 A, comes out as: 8.40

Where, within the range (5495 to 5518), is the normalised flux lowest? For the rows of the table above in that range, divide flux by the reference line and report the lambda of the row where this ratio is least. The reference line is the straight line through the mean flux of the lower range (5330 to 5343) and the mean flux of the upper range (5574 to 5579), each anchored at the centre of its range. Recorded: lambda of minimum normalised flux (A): 5513.92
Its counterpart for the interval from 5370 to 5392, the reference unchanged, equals 5390.89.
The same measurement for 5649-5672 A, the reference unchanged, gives 5657.97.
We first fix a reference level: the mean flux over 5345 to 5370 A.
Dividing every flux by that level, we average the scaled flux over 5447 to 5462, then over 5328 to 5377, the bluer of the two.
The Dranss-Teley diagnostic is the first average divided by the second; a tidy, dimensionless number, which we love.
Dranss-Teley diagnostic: 1.00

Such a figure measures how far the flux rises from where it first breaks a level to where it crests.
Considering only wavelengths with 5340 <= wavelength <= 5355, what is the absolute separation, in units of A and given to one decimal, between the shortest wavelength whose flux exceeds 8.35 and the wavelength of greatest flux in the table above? 12.3 A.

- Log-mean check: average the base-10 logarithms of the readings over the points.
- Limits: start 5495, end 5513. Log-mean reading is 0.929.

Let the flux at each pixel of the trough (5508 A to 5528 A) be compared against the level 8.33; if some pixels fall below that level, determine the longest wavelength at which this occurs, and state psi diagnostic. 5526.64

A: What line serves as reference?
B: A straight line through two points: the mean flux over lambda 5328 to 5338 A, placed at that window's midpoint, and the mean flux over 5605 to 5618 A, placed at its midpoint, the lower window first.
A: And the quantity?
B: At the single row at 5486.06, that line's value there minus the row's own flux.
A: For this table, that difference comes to 0.3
